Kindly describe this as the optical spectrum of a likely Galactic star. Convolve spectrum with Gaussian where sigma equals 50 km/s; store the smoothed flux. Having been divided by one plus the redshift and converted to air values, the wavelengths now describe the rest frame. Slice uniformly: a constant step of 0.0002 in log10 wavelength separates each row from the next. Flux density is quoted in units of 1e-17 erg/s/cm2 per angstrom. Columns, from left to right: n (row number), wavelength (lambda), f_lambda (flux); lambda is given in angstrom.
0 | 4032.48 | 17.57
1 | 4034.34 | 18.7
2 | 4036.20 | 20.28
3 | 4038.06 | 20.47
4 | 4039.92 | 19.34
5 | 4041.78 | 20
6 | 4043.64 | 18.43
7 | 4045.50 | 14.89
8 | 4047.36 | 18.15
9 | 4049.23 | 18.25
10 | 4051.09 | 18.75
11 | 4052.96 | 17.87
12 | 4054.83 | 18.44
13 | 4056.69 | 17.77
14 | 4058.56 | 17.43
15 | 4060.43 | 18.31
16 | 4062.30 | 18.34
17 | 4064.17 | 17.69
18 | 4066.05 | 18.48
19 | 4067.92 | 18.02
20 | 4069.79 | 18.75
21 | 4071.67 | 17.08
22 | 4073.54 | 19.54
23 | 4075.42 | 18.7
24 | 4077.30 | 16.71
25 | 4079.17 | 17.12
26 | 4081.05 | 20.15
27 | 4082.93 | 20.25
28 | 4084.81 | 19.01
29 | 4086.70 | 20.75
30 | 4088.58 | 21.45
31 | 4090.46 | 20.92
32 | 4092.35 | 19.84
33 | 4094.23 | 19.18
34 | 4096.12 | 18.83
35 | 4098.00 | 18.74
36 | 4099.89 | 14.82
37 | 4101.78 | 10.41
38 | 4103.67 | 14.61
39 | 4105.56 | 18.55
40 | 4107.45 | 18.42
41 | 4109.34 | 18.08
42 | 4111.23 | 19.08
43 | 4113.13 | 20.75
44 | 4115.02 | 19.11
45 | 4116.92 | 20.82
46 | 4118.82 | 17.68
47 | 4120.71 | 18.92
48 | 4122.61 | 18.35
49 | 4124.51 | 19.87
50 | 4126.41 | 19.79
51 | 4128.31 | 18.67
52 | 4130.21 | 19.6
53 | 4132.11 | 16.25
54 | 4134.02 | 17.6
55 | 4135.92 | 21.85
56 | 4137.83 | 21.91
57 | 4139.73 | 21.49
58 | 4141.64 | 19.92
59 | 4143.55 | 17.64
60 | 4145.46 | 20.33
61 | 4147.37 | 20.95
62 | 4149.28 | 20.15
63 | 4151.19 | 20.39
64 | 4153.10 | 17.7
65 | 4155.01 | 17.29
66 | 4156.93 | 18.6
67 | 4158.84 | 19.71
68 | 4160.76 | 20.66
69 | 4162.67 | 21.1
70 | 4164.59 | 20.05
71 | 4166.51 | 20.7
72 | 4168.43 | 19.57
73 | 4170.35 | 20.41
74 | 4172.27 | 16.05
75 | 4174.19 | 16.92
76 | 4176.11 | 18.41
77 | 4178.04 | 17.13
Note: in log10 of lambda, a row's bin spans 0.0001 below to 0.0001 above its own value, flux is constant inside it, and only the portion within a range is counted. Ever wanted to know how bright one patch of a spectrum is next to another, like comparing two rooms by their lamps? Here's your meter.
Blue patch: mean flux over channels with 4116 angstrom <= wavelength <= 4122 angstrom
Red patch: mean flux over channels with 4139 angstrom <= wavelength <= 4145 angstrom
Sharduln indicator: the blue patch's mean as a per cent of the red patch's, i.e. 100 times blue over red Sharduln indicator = 97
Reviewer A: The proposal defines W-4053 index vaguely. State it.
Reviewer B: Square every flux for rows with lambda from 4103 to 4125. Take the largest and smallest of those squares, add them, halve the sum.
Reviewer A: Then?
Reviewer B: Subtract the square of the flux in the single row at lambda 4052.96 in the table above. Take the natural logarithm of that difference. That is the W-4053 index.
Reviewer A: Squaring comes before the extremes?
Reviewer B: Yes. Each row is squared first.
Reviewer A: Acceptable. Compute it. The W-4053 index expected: 1.4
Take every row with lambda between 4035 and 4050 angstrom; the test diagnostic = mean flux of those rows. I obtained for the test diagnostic 18.7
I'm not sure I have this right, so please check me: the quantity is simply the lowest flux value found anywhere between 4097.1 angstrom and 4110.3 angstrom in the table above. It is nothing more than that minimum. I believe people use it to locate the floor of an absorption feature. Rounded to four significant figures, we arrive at 10.41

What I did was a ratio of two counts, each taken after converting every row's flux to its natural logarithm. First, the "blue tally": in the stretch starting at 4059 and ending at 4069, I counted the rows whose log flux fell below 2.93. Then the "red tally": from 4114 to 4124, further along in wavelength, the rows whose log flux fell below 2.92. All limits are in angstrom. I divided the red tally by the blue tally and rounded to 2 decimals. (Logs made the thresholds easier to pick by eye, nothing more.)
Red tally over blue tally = 0.40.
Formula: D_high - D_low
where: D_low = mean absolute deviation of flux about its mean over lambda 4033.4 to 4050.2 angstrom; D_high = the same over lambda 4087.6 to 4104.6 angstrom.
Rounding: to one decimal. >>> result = 1.8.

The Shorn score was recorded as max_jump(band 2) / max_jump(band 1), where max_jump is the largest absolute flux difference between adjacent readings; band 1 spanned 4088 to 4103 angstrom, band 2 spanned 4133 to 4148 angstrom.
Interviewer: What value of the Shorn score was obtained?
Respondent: 0.96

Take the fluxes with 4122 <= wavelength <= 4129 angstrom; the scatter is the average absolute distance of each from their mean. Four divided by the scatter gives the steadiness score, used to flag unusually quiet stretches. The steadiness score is 6.1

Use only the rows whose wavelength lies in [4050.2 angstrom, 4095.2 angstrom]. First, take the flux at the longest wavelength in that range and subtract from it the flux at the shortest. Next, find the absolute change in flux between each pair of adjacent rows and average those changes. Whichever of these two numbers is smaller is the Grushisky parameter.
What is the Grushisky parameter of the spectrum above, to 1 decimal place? 0.4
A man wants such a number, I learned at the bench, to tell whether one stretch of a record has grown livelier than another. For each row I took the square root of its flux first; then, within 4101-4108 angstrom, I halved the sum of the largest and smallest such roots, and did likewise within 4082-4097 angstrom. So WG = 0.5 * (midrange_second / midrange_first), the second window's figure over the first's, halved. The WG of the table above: 0.595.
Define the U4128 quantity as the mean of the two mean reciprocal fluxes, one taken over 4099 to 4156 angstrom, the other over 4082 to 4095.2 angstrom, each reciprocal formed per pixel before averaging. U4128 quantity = 0.0521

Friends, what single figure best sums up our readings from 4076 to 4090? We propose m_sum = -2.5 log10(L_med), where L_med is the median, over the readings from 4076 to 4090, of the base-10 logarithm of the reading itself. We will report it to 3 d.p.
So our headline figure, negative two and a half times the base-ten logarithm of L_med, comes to -0.288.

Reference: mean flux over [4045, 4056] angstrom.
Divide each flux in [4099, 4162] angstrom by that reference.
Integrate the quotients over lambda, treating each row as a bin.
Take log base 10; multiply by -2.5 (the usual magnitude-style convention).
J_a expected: -4.6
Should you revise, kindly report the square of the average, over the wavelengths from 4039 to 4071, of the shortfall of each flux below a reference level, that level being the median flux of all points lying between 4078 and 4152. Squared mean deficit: 1.0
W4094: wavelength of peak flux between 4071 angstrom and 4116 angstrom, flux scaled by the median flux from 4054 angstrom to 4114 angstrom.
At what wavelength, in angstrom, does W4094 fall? 4088.58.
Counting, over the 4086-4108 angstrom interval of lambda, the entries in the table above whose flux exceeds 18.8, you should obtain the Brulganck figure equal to 6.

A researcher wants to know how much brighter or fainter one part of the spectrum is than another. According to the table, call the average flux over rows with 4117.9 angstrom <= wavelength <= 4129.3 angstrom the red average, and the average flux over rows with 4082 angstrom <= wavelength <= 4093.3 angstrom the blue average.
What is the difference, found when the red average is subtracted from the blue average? 1.5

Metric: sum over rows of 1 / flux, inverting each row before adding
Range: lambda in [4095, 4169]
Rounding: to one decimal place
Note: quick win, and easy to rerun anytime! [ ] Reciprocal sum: 2.1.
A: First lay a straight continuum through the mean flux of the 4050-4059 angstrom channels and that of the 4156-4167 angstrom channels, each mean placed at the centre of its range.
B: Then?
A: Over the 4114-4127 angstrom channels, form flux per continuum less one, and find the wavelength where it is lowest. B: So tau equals 4118.82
